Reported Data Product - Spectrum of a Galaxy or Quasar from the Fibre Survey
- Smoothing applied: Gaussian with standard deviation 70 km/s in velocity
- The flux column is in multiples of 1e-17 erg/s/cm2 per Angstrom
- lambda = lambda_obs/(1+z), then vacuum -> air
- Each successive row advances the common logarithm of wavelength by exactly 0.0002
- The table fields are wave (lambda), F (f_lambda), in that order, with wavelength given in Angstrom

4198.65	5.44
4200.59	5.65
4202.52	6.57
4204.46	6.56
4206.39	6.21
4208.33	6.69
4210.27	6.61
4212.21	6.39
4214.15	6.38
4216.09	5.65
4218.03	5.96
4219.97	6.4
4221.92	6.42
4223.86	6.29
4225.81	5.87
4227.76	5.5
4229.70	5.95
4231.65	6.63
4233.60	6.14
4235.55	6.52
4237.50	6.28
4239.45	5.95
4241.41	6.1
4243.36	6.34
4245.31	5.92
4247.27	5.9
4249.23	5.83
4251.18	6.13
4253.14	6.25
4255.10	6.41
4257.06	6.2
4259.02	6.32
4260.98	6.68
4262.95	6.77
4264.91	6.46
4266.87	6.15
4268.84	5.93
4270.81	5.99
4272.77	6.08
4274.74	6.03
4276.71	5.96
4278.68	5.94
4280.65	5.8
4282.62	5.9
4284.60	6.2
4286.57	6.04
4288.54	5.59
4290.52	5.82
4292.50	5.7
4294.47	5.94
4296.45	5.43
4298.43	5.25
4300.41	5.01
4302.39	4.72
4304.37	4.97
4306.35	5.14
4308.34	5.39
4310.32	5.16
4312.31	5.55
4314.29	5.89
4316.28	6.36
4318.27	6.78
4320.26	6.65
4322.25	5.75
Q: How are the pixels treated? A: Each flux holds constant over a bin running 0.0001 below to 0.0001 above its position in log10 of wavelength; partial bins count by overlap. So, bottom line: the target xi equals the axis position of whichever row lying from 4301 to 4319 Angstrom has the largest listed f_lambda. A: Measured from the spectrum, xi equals 4318.27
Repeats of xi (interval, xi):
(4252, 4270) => 4262.95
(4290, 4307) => 4294.47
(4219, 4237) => 4231.65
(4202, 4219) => 4208.33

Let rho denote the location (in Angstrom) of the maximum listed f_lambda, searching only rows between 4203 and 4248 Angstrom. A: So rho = 4208.33 Angstrom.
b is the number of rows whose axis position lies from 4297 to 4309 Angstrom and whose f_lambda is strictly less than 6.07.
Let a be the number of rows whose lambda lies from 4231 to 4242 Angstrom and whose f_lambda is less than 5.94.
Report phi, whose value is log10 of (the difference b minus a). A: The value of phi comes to 0.78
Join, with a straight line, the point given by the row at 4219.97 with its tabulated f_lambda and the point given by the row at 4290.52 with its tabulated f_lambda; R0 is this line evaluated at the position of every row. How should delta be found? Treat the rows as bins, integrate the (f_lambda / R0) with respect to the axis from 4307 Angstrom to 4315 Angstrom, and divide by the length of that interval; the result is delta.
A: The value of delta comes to 0.97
